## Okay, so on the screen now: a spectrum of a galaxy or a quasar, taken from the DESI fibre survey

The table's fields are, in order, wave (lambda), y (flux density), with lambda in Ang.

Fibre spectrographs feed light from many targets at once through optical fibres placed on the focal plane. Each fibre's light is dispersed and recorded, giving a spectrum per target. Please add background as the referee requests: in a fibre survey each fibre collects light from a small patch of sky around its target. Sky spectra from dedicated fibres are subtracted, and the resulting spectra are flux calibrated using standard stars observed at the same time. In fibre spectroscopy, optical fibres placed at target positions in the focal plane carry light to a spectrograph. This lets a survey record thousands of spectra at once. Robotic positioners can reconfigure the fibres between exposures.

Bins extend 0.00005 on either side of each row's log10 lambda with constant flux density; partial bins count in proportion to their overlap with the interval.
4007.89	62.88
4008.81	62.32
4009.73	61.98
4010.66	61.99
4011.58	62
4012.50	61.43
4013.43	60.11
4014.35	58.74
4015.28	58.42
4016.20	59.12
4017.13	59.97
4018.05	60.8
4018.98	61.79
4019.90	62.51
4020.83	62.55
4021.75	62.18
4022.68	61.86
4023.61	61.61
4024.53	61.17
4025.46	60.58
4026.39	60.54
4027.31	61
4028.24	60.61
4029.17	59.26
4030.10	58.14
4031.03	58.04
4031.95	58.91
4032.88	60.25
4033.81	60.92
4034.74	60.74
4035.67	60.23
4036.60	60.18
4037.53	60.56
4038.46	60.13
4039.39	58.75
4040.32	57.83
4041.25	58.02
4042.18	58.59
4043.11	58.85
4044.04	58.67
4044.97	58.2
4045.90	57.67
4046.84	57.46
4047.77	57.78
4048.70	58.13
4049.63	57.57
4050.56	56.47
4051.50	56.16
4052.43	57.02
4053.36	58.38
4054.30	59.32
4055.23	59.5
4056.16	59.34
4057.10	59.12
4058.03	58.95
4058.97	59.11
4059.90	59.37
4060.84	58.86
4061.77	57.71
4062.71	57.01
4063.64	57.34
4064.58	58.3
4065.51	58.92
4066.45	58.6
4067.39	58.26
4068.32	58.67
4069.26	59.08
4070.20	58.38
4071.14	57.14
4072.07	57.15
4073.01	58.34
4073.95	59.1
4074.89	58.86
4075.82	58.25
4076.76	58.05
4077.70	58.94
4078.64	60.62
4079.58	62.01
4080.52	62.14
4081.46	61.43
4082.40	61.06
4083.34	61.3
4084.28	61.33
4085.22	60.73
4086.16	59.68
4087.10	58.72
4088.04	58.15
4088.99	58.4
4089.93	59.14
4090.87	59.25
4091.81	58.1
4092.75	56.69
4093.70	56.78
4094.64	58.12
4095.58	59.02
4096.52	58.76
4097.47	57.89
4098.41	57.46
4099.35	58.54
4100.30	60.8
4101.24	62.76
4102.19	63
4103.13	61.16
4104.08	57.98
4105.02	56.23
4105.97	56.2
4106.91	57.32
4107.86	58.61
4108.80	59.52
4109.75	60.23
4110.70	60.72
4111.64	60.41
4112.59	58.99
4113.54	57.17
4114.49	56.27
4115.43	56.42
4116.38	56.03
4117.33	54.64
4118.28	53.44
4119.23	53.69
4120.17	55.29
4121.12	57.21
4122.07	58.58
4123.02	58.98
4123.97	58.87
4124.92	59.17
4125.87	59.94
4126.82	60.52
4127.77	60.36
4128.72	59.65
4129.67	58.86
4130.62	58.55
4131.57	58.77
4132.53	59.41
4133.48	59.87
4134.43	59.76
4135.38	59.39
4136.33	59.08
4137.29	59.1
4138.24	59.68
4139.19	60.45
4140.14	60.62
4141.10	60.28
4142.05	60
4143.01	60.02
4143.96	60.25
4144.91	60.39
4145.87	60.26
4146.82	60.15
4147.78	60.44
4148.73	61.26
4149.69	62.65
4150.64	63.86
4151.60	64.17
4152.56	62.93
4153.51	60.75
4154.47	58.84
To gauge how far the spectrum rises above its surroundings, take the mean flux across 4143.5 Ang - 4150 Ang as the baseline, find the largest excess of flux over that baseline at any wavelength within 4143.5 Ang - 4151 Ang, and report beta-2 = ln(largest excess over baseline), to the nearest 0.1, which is 1.1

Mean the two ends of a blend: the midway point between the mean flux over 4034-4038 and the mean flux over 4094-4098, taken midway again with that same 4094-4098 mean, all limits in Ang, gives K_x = 58.9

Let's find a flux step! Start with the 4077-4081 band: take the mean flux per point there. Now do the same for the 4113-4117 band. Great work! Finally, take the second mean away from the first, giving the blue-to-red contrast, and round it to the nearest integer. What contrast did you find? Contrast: 4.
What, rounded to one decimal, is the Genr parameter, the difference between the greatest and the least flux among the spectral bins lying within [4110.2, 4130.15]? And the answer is 7.3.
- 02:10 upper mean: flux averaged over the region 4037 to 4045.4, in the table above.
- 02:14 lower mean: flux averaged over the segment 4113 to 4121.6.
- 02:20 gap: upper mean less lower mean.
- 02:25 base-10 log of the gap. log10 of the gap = 0.5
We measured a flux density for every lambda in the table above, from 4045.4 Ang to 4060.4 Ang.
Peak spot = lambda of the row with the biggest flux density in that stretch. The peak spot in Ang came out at 4055.23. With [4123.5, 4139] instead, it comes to 4126.82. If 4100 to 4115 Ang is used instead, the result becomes 4102.19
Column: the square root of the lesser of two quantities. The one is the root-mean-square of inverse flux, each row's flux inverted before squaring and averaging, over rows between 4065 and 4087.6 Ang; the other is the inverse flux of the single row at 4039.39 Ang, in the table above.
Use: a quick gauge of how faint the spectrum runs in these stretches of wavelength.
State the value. 0.130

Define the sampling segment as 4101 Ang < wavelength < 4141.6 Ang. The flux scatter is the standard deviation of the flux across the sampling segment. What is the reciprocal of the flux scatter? 0.47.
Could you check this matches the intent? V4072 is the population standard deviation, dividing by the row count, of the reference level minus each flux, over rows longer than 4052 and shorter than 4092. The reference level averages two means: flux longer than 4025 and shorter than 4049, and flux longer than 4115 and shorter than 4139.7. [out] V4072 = 1.3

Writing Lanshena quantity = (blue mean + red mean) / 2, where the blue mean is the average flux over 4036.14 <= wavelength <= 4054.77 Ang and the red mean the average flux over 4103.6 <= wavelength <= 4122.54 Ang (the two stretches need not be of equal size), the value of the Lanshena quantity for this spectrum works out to 57.8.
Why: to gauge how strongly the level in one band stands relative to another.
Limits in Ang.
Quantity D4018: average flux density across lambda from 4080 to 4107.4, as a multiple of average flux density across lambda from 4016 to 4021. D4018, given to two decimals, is 0.97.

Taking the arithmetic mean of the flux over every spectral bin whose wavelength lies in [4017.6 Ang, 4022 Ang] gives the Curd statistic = 62.0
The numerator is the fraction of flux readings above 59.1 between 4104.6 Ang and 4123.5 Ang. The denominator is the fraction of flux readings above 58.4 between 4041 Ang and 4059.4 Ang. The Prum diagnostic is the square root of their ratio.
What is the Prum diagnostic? 0.67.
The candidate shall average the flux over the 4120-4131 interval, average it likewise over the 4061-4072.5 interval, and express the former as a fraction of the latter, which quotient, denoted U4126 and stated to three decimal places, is 1.014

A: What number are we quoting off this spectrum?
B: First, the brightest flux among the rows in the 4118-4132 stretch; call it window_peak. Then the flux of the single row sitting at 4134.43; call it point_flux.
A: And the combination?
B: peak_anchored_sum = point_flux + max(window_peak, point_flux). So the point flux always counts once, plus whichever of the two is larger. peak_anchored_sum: 120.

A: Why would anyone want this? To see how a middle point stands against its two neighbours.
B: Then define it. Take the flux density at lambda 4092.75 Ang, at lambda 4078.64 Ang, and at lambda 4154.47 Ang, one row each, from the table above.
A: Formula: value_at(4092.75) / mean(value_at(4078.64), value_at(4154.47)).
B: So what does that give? 0.949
